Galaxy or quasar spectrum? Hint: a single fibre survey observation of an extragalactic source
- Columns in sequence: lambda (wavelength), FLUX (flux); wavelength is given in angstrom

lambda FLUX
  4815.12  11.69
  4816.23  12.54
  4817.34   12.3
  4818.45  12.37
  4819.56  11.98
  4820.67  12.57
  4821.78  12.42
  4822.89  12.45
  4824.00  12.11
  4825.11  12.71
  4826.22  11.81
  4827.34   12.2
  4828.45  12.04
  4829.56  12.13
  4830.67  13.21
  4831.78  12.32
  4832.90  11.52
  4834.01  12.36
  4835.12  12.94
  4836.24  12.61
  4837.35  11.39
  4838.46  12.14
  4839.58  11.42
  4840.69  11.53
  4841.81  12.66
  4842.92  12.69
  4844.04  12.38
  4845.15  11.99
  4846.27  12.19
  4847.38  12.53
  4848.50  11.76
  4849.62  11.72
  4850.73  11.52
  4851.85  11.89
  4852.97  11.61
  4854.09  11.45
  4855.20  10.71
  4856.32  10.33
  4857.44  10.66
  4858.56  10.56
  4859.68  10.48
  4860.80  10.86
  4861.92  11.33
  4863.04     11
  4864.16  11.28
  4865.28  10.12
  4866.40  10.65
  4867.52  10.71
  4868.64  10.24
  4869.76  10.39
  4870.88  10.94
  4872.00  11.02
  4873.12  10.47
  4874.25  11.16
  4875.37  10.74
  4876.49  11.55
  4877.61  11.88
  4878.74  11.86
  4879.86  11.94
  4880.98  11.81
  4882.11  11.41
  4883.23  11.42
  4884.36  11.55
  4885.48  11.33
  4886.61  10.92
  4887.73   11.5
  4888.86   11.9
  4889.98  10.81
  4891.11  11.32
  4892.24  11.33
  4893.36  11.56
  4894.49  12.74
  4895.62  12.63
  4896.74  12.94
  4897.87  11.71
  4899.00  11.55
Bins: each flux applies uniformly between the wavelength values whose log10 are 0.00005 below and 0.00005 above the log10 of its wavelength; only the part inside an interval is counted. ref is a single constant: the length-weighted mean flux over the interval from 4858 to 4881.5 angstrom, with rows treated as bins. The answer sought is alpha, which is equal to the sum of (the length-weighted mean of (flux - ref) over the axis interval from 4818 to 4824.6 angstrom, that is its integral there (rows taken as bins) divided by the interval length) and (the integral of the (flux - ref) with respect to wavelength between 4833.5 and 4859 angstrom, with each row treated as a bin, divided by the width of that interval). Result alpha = 2.10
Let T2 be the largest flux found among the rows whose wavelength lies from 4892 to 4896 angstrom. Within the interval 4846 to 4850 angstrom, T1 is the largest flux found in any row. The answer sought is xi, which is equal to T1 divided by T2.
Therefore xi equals 0.984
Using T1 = 12.53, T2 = 12.74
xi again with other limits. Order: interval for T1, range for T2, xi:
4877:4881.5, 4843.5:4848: 0.953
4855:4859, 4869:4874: 0.972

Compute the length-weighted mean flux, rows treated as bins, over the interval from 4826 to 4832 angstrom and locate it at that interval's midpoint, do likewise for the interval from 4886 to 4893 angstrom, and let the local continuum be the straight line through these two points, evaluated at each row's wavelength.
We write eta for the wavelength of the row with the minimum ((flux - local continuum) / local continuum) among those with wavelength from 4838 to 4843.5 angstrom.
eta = 4839.58 angstrom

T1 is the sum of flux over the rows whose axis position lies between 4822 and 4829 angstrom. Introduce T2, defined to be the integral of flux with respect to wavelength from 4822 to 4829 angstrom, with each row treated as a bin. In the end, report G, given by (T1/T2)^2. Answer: 0.73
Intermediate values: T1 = 73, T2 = 86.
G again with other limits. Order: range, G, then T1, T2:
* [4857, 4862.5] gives 0.83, 54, 59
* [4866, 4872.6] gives 0.82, 64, 70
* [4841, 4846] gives 0.65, 50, 62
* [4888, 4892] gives 0.56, 34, 45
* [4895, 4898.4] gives 0.78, 37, 42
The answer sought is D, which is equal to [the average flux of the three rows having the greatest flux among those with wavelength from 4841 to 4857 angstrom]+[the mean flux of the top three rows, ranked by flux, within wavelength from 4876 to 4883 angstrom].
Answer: 24.5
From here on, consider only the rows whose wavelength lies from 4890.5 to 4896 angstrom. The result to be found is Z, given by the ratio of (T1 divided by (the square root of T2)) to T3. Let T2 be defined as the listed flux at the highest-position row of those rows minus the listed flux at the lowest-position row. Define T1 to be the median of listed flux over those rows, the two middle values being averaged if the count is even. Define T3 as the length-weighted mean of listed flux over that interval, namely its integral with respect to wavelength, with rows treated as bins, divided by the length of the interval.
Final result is 0.85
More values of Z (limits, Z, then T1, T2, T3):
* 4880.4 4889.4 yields 3.33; 11.5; 0.09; 11.5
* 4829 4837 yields 1.44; 12.4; 0.48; 12.4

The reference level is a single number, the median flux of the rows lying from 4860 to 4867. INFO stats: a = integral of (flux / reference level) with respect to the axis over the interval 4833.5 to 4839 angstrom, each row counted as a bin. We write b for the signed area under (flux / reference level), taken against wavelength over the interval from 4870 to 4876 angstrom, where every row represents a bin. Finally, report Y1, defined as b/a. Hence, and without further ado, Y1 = 0.96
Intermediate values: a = 6.2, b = 6.0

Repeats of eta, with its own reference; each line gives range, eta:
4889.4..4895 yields 4889.98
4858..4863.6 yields 4859.68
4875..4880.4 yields 4875.37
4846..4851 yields 4850.73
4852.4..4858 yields 4856.32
